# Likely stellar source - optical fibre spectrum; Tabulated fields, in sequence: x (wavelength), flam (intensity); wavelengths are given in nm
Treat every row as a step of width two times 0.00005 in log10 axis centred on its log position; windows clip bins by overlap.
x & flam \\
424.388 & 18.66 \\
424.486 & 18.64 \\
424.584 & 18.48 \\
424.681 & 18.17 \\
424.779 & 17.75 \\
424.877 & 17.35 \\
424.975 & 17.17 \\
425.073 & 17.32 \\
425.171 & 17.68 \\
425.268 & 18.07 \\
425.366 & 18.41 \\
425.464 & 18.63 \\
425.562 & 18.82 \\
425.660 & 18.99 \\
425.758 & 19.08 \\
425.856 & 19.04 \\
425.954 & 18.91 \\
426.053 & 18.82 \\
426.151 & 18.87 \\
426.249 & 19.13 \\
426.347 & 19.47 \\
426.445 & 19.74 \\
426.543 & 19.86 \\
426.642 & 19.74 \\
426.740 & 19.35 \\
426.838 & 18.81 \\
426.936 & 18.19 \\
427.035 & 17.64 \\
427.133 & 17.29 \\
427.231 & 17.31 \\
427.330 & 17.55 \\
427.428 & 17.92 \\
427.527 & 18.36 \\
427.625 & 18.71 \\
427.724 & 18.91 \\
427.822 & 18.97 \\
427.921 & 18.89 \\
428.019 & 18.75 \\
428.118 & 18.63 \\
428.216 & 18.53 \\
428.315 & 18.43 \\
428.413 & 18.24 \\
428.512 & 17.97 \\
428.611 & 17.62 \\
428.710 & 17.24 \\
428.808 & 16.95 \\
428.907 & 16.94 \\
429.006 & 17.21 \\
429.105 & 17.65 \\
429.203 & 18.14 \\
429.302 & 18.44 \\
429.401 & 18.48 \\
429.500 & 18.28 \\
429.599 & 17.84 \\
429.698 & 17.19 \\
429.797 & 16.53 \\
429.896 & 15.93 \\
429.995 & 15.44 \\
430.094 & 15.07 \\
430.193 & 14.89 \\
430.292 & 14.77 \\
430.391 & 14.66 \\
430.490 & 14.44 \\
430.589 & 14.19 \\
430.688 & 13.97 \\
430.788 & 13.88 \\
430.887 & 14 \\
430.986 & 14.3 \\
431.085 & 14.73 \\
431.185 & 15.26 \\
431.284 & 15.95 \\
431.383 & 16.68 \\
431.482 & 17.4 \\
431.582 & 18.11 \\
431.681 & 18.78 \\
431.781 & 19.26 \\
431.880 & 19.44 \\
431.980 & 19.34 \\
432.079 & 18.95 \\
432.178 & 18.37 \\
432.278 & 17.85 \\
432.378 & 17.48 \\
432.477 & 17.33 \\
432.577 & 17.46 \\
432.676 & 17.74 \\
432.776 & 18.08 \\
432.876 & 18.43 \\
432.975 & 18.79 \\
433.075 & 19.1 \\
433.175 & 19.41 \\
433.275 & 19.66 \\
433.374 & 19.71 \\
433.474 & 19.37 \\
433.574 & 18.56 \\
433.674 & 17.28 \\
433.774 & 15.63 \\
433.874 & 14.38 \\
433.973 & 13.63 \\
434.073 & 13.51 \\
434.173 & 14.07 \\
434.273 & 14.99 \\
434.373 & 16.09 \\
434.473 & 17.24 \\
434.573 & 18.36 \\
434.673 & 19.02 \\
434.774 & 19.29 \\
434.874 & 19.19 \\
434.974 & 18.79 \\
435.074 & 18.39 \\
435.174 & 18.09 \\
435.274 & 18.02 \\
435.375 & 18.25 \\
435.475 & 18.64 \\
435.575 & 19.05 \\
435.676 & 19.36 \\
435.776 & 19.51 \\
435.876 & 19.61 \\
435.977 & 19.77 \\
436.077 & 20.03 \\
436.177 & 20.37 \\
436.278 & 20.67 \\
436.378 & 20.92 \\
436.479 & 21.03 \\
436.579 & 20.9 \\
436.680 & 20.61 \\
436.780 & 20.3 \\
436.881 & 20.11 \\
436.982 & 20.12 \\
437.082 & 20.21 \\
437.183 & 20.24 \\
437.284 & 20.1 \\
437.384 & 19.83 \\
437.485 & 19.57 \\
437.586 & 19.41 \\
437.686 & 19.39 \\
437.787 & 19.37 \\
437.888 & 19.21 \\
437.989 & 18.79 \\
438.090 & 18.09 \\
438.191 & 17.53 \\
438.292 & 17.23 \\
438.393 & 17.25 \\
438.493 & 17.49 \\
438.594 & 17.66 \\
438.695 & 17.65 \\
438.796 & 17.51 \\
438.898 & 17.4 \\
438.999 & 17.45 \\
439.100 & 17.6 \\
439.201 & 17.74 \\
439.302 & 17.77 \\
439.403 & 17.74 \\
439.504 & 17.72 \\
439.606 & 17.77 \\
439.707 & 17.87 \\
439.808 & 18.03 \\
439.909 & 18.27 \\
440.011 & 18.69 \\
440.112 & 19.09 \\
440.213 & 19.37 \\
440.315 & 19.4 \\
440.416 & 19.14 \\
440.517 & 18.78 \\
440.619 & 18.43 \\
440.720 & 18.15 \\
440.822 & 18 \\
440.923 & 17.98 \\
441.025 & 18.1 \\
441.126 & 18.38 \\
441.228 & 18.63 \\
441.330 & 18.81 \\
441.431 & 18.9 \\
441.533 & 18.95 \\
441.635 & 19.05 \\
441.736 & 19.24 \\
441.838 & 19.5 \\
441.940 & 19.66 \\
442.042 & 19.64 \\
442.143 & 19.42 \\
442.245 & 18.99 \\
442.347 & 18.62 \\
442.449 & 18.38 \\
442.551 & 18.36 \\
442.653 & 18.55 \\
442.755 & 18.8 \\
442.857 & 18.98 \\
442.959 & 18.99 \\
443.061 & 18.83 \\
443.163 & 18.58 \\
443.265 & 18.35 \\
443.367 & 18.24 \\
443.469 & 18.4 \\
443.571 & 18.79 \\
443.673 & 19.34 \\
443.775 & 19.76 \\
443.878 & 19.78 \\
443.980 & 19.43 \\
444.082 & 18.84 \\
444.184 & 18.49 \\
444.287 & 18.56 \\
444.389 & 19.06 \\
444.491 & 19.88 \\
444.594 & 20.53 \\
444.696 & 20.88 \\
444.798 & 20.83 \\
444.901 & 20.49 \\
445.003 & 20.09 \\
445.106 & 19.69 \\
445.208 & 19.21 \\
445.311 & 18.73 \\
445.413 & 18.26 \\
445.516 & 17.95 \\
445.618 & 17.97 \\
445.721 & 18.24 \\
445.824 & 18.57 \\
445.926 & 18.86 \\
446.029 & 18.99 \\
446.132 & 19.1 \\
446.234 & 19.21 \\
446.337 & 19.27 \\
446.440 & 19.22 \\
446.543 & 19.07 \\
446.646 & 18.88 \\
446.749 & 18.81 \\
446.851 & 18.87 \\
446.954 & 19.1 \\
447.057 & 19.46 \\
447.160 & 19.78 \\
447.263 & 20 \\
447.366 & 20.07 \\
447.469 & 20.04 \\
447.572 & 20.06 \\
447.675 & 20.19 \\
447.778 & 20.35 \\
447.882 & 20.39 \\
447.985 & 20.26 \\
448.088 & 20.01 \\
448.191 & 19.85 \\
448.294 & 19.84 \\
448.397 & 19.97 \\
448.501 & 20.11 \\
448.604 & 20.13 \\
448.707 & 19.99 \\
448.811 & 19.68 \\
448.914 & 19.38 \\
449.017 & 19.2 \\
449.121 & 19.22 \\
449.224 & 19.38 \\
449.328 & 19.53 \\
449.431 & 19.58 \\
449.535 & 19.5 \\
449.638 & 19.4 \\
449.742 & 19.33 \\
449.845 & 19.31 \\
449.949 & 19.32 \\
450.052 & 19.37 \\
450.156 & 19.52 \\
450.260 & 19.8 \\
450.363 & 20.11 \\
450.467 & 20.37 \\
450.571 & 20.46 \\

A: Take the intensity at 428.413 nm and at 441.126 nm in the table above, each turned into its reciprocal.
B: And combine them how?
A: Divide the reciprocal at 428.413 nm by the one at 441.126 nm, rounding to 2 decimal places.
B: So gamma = 1.01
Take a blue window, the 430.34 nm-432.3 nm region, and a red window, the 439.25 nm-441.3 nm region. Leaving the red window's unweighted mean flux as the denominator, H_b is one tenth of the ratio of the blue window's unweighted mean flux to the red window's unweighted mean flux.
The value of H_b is 0.090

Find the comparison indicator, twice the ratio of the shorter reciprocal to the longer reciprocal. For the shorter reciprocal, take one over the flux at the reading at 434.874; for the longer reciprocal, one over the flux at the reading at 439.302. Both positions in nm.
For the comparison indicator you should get 1.85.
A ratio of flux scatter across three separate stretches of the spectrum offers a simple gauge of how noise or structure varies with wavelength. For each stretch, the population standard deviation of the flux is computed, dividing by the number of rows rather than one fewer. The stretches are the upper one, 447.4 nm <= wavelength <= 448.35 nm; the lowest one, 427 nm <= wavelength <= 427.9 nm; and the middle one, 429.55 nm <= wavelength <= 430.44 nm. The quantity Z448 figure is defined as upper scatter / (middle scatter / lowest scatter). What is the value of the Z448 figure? 0.11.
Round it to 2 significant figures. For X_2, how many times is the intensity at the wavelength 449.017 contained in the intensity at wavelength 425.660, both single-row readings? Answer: 0.99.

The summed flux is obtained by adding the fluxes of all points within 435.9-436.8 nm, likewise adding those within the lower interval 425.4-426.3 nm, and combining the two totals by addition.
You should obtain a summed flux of 355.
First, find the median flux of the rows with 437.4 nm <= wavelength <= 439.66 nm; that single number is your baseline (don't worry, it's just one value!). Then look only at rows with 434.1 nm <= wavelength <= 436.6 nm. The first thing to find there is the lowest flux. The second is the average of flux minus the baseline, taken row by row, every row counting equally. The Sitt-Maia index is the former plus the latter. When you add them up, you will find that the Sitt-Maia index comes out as 15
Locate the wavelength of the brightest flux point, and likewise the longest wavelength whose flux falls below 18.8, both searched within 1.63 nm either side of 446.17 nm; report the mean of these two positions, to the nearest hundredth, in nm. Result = 445.26 nm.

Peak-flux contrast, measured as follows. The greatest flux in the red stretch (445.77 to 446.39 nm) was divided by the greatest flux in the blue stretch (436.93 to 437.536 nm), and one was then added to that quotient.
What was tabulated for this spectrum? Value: 1.95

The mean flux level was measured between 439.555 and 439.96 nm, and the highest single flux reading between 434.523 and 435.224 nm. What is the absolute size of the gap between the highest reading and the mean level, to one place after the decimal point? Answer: 1.3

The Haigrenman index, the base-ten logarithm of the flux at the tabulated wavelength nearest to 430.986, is 1.16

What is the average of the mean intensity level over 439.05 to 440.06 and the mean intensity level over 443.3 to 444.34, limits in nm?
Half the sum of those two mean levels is 18.4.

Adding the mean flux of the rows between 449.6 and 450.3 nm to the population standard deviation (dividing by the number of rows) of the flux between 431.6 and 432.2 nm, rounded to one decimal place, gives 19.8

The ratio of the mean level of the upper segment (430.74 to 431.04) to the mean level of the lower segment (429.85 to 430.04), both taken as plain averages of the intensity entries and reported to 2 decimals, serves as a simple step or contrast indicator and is 0.90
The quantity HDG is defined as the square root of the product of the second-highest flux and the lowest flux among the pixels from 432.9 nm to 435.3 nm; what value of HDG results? 16.3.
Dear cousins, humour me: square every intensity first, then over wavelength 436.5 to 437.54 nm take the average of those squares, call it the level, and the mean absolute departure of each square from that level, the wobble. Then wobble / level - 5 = -4.97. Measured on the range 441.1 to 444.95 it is -4.94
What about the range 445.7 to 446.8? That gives -4.98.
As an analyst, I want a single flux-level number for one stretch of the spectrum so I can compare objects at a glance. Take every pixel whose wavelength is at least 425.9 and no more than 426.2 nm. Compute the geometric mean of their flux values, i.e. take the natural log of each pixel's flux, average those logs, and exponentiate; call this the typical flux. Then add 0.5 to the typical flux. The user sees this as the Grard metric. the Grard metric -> 19.4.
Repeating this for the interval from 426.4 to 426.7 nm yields 20.3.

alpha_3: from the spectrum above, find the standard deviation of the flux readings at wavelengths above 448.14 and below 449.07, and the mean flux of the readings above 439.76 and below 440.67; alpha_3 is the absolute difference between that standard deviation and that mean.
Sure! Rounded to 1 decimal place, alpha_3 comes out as 18.5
